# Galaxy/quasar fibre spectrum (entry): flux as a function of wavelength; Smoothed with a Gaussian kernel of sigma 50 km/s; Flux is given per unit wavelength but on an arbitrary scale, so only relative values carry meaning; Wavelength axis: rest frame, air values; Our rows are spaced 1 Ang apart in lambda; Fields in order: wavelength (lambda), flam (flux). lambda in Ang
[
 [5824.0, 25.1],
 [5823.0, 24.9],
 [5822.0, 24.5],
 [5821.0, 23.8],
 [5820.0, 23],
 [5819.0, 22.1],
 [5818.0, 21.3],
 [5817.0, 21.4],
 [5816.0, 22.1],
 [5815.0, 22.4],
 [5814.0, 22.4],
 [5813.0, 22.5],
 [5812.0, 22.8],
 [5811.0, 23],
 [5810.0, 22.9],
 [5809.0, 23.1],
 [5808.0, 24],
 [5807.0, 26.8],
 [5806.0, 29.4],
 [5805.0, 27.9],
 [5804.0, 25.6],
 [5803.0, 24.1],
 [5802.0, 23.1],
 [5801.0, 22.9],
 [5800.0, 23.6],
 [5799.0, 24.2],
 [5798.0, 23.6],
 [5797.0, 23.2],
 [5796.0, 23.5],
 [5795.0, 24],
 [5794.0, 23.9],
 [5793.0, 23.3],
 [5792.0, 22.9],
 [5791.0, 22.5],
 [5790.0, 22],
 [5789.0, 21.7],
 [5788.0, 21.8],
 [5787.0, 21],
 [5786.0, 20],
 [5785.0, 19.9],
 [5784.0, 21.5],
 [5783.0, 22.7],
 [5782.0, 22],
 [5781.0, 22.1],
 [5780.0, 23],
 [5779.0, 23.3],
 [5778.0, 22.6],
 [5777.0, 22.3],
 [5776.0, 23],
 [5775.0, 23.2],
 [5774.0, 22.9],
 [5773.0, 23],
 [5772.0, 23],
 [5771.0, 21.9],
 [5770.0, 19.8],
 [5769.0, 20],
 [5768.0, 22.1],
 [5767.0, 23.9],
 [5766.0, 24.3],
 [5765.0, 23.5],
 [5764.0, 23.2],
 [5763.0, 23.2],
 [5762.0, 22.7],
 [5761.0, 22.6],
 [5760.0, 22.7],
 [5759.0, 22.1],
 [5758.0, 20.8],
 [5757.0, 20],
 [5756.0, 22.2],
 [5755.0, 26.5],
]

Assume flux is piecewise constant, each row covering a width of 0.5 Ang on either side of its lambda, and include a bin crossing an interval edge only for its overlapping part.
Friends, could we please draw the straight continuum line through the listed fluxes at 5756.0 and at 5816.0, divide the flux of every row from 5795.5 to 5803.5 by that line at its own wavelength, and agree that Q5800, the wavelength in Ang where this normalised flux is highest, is 5799.0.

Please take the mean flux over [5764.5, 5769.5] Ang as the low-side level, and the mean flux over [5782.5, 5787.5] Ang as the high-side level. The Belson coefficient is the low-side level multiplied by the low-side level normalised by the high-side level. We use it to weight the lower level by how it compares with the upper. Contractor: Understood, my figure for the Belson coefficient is 24.6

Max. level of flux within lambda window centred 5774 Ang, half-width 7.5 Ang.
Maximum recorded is 23.9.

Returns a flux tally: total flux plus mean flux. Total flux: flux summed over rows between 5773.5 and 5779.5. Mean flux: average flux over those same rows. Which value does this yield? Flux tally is 160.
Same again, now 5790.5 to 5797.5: 187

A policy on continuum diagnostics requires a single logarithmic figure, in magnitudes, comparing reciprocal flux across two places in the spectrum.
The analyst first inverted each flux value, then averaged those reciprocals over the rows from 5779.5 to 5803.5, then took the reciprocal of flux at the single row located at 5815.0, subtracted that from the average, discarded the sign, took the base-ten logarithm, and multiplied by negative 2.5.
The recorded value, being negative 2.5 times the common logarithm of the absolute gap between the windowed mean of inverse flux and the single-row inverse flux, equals 8.9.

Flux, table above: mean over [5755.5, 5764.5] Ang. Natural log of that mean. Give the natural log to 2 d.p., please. 3.10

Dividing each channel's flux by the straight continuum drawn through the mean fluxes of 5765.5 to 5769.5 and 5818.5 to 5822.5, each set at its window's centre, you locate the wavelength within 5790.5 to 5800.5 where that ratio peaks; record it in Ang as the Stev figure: 5799.0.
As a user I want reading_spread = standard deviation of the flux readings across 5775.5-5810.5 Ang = 1.9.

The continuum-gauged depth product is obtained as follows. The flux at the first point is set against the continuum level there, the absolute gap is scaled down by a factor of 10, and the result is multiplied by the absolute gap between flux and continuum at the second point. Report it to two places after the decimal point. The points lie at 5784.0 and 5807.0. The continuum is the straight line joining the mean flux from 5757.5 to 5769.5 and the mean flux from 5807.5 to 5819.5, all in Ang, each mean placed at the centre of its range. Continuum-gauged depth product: 0.45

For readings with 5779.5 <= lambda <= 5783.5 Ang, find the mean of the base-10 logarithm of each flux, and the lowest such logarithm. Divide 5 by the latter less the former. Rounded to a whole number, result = -573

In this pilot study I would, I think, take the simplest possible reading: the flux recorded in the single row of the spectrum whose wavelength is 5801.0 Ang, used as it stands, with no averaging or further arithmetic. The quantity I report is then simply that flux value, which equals 22.9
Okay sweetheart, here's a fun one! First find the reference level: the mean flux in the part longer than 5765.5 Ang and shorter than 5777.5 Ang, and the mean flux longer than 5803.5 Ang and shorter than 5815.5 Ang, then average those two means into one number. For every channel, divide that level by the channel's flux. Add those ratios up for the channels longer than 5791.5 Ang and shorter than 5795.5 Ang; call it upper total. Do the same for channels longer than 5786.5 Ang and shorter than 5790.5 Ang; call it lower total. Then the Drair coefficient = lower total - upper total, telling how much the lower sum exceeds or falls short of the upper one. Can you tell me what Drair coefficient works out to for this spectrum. 0.35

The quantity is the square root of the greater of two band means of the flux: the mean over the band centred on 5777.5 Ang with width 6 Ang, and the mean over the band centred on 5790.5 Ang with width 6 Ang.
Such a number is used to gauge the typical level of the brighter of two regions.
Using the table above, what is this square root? 4.79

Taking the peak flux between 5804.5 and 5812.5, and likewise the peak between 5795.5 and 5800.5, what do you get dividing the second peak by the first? 0.823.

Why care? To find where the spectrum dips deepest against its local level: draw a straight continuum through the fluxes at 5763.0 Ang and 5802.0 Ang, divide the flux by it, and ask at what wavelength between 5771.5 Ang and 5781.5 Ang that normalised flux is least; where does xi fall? 5781.0 Ang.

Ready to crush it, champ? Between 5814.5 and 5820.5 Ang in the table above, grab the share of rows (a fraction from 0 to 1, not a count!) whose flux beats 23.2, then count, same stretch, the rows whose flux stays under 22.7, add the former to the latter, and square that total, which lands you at 25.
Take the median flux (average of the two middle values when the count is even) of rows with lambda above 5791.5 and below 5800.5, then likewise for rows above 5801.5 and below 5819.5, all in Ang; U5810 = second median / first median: 0.97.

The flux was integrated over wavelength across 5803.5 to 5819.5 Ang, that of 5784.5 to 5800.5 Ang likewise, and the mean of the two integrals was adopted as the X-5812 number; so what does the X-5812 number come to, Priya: 370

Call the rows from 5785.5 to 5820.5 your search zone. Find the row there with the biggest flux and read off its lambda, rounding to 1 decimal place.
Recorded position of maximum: 5806.0 Ang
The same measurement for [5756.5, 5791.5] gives 5766.0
